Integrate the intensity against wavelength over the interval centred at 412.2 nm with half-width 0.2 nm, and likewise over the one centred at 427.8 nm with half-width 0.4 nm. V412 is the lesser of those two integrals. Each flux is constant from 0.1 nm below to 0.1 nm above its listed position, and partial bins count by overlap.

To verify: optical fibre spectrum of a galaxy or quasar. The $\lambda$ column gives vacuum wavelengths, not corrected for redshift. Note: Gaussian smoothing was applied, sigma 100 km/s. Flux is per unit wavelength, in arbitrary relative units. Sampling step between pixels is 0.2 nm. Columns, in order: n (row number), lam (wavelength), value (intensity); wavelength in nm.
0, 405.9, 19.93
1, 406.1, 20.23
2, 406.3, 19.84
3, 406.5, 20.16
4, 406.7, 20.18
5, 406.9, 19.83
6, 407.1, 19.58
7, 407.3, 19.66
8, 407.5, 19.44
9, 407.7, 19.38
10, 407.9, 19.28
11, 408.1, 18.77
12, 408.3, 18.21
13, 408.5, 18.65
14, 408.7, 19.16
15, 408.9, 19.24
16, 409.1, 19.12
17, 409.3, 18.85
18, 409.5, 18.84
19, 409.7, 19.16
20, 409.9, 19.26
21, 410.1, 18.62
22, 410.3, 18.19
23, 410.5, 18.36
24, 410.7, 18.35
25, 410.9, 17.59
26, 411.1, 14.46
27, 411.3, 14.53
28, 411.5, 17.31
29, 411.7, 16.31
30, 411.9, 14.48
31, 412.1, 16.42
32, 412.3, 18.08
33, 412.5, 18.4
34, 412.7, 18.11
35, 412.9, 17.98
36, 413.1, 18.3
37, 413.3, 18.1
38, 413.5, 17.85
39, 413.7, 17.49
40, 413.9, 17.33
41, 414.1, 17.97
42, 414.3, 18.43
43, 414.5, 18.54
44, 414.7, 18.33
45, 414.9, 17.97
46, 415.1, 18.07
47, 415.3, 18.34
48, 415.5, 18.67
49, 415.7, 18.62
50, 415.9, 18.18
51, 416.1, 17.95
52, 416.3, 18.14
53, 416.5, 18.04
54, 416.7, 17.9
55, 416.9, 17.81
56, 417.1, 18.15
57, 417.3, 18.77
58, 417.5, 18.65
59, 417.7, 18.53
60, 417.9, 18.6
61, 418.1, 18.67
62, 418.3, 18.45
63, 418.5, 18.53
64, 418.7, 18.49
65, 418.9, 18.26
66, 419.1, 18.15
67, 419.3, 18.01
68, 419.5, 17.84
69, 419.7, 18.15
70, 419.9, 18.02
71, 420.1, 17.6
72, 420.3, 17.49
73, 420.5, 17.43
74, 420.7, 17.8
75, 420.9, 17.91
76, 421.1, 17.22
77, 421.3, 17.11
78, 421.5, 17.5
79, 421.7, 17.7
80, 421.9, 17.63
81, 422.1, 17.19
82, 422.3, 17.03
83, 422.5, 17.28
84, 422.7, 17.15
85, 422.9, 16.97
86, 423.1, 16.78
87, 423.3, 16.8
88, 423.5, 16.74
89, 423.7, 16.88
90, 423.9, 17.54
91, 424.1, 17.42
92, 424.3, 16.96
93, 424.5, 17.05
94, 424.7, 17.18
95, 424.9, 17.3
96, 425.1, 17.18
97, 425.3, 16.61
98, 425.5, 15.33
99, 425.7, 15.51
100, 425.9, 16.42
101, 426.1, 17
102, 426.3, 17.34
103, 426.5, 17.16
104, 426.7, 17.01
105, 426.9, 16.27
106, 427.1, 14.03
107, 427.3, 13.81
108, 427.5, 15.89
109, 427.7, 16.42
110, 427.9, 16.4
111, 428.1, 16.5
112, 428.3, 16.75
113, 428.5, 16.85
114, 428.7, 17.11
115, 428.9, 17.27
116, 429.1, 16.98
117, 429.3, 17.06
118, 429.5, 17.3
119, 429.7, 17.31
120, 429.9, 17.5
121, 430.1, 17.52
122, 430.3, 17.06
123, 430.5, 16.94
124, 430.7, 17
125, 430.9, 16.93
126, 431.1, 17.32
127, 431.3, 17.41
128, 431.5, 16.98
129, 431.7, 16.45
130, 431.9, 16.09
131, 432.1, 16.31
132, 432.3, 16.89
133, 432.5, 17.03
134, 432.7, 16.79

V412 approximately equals 6.9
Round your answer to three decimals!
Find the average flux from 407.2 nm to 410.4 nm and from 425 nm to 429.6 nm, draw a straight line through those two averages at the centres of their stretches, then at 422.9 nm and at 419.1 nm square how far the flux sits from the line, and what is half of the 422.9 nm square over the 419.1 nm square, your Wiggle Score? 0.009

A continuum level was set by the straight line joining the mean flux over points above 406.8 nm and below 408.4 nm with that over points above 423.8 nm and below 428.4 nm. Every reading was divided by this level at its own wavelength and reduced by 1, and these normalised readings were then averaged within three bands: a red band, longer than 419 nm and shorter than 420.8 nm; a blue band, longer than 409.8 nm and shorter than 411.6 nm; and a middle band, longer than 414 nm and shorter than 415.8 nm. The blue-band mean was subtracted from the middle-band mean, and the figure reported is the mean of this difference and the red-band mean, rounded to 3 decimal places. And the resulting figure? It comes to 0.053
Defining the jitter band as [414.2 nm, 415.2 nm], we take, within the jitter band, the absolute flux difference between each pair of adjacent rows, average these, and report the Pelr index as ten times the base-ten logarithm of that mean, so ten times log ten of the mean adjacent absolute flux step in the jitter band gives -7.1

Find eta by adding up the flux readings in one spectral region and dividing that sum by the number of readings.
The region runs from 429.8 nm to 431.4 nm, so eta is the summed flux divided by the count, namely 17.2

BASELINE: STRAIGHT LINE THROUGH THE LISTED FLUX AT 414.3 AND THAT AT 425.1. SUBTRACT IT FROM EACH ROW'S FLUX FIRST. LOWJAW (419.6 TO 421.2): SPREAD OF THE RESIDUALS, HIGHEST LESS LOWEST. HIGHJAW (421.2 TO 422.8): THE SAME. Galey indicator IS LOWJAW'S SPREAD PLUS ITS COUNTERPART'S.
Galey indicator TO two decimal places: 1.40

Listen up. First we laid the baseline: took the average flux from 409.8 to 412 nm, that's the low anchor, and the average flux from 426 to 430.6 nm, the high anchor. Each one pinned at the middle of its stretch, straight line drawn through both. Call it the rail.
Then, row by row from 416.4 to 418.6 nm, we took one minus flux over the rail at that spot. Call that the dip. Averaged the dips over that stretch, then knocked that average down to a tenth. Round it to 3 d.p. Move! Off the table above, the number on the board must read -0.009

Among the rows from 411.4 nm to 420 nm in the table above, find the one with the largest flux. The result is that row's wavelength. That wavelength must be 417.3 nm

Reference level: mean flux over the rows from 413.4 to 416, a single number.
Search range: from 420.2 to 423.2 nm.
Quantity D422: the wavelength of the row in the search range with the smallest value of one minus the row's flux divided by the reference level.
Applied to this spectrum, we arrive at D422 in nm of 420.9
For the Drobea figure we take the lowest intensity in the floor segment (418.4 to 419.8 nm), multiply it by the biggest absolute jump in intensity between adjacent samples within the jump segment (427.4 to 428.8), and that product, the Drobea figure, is 9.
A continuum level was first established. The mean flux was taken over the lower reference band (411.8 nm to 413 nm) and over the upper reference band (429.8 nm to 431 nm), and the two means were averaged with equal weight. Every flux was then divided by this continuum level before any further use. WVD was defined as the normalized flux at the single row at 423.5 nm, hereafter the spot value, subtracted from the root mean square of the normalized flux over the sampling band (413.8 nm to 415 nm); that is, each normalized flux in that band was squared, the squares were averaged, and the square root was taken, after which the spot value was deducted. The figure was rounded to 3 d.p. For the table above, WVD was 0.079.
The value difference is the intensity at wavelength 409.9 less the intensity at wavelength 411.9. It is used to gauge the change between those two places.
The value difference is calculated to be 4.8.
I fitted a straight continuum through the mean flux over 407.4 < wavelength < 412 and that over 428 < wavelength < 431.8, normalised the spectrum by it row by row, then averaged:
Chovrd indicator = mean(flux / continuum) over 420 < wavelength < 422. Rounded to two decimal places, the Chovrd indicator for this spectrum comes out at 1.00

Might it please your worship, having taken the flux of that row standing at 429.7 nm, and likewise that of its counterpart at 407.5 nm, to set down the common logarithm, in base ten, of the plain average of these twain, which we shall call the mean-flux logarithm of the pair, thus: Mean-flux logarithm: 1.26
